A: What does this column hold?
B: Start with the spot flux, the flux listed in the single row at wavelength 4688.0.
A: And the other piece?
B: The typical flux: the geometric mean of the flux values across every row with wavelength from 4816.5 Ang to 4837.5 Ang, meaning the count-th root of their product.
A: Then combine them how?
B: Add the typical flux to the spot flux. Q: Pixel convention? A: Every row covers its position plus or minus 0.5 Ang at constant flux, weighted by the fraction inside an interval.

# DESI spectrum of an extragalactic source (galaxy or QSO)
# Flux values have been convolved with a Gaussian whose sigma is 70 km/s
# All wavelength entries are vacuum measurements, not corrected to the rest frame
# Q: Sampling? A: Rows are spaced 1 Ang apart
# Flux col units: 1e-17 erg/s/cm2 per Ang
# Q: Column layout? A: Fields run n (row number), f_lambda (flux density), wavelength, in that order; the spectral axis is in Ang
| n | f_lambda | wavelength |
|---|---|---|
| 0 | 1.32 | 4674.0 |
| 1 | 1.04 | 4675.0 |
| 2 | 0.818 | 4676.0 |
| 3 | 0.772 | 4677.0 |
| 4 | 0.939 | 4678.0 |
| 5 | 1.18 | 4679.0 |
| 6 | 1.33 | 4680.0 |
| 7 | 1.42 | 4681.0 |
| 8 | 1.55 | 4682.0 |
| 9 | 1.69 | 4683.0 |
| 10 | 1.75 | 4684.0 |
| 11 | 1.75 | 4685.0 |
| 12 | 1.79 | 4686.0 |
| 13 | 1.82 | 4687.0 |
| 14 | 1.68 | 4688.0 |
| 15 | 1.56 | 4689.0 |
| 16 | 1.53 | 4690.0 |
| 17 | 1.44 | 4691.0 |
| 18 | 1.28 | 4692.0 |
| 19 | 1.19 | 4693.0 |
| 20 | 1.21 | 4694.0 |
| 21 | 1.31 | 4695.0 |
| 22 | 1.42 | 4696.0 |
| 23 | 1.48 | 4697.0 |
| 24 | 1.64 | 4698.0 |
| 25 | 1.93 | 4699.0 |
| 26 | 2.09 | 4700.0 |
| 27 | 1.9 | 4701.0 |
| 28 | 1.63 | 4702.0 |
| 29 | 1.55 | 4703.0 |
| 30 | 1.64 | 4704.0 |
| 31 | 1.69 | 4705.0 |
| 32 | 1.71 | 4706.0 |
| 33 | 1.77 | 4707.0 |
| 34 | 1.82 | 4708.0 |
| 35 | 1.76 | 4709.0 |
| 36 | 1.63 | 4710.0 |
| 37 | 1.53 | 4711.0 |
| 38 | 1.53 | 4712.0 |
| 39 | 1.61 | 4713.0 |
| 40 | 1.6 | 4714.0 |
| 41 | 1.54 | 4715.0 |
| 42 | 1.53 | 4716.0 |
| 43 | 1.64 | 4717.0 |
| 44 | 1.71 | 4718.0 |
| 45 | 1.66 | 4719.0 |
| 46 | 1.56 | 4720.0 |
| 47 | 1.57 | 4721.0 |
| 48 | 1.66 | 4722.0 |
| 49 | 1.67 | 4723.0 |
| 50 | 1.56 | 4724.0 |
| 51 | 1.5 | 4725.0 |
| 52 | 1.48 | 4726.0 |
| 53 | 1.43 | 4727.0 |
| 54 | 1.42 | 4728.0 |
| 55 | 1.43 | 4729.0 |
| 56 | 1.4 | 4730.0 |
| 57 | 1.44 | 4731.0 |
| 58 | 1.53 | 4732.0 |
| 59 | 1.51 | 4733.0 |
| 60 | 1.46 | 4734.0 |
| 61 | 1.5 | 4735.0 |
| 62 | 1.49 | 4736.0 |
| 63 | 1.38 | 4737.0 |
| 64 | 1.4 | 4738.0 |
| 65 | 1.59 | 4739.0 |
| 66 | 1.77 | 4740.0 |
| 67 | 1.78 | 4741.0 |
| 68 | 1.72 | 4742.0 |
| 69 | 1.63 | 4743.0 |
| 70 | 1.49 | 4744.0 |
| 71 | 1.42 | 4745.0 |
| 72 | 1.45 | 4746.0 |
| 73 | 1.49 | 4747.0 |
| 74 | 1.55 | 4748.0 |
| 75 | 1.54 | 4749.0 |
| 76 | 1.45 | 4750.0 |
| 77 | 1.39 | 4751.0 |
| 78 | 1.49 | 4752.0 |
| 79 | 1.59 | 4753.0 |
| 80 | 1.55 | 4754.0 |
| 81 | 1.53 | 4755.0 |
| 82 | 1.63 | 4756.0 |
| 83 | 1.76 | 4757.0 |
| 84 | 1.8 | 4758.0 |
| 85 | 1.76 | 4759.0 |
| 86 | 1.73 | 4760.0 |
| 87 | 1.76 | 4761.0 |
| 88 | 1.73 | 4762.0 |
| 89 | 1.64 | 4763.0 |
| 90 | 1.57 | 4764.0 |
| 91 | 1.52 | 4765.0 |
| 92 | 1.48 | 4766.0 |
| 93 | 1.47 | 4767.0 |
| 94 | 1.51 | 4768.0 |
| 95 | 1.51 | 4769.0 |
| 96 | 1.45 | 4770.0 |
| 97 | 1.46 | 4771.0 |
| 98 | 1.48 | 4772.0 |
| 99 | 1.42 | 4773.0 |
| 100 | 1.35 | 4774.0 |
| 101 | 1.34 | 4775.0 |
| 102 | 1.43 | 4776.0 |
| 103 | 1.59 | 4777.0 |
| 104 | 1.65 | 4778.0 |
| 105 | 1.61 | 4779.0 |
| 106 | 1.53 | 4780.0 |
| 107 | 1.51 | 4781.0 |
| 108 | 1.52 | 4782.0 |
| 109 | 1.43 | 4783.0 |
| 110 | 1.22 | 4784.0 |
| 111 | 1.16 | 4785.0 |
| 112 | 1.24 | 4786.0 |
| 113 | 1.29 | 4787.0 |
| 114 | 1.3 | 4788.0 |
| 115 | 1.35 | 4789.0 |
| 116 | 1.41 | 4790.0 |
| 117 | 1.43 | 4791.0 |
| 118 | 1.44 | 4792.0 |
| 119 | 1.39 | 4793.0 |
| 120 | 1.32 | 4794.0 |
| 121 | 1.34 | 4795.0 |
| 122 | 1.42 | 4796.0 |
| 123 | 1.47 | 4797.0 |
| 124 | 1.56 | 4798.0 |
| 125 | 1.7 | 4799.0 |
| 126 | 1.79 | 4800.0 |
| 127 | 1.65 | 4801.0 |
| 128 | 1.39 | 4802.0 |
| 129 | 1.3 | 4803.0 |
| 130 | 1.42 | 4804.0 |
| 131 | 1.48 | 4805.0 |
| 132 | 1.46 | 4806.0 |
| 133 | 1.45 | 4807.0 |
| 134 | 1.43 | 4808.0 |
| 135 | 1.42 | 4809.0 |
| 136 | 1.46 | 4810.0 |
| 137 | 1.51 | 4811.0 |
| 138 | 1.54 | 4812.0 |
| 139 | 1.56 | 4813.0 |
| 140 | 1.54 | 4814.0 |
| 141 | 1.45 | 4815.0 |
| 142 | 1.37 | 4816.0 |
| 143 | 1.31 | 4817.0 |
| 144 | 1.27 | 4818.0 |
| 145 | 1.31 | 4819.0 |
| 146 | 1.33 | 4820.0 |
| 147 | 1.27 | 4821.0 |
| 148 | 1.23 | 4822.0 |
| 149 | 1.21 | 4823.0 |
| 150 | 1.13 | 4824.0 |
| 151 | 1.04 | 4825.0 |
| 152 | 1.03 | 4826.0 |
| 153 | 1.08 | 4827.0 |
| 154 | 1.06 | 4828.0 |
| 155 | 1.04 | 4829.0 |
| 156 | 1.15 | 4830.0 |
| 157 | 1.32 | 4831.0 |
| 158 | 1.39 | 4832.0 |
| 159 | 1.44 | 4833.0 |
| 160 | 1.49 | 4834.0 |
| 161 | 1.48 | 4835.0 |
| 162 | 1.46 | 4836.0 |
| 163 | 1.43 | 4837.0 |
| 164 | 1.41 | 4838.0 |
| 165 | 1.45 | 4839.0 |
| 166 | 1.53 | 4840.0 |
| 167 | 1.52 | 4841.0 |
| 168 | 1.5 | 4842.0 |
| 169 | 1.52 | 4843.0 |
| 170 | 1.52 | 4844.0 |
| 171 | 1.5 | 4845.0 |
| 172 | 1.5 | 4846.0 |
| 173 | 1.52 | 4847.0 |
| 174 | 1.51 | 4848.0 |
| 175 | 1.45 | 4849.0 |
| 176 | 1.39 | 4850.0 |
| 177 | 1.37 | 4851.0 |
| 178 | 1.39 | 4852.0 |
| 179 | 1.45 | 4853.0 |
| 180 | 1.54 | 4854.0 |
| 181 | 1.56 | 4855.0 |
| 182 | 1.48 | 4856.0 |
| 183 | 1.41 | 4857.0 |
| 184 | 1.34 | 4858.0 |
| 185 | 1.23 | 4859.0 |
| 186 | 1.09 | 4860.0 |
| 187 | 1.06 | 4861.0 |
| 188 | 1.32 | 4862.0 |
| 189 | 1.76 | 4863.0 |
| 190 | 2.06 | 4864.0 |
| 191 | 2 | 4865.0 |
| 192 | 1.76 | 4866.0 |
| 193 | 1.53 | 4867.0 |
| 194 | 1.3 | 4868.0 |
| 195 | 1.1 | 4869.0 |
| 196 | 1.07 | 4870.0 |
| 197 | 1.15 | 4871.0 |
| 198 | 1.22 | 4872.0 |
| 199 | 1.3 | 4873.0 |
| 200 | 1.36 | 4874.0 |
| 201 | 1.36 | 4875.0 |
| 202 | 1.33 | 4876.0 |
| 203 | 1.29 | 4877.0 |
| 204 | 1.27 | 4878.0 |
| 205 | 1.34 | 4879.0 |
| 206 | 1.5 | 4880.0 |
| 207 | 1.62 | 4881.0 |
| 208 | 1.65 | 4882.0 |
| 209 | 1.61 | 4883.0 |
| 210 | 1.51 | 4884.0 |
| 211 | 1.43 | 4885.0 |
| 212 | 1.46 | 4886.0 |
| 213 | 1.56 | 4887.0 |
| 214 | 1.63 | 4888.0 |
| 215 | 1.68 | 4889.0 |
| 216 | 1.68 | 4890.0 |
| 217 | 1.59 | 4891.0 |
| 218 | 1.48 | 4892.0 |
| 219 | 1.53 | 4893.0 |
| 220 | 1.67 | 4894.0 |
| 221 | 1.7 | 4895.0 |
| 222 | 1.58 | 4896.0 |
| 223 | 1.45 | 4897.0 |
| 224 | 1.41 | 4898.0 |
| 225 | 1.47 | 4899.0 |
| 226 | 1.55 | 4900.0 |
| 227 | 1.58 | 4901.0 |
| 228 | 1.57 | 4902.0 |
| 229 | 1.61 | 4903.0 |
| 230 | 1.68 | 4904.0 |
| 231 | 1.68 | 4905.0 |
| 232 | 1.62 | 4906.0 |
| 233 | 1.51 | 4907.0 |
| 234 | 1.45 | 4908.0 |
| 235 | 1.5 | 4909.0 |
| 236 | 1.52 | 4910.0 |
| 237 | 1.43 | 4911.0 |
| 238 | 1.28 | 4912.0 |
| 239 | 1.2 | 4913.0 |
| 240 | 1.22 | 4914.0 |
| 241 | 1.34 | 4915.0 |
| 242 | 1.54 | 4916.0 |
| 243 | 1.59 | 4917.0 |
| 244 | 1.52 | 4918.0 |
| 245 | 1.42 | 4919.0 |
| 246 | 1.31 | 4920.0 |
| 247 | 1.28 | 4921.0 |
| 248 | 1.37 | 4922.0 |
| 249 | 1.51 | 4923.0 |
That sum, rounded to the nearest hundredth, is 2.93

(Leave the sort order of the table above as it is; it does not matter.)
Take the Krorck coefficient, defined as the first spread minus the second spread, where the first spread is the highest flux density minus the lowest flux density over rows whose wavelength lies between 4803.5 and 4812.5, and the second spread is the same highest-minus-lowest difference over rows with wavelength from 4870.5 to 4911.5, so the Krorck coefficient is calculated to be -0.43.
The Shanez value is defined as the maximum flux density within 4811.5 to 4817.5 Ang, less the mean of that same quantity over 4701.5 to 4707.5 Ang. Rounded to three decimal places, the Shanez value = -0.105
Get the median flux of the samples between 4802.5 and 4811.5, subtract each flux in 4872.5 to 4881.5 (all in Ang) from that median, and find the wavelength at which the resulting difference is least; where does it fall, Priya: 4881.0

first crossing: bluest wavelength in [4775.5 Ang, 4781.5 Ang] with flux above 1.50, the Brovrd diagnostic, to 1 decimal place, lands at 4777.0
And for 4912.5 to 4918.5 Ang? 4916.0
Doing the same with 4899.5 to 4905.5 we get 4900.0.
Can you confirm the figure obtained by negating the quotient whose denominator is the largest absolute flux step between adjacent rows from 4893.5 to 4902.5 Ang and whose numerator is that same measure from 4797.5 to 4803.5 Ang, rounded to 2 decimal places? -2.00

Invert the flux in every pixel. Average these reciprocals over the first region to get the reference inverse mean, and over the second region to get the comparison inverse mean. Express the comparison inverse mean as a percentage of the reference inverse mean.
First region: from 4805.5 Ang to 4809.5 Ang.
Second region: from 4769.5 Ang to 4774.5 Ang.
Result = 101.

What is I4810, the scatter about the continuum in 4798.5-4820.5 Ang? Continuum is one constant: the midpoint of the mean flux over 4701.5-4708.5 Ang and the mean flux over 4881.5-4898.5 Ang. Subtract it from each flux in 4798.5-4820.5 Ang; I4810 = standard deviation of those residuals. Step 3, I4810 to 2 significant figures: 0.13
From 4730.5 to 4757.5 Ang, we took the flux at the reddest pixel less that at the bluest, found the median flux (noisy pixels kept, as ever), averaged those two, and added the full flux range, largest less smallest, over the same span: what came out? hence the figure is 1.3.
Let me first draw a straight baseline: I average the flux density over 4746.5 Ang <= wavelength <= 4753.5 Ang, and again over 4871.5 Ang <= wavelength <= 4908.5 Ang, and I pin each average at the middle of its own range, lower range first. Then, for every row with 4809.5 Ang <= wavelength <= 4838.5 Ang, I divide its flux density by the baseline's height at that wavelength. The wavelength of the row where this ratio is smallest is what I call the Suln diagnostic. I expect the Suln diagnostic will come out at 4826.0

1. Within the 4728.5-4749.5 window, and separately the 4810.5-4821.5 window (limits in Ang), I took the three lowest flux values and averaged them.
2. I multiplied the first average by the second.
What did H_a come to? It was 1.79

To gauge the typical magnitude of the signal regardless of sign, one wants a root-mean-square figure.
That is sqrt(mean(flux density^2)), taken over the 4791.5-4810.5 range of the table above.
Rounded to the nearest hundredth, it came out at 1.47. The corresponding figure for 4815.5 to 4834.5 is 1.24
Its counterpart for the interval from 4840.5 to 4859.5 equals 1.46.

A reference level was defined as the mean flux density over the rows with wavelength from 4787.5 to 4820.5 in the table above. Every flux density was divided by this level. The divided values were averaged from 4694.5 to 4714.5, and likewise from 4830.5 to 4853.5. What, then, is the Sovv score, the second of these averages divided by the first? 0.877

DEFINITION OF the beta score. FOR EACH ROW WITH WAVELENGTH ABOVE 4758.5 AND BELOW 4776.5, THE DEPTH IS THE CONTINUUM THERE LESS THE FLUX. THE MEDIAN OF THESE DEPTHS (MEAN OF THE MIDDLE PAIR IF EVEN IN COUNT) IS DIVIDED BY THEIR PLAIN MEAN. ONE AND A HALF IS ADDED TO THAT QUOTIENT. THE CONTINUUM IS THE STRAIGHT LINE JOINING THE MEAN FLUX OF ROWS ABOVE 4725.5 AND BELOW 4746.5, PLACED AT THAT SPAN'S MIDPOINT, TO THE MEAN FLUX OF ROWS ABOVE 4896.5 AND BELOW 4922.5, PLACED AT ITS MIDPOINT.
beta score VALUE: 1.3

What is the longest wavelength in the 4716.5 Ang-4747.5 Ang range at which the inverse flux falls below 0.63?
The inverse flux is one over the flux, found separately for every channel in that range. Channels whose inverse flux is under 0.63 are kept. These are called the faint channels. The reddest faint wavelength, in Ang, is 4743.0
